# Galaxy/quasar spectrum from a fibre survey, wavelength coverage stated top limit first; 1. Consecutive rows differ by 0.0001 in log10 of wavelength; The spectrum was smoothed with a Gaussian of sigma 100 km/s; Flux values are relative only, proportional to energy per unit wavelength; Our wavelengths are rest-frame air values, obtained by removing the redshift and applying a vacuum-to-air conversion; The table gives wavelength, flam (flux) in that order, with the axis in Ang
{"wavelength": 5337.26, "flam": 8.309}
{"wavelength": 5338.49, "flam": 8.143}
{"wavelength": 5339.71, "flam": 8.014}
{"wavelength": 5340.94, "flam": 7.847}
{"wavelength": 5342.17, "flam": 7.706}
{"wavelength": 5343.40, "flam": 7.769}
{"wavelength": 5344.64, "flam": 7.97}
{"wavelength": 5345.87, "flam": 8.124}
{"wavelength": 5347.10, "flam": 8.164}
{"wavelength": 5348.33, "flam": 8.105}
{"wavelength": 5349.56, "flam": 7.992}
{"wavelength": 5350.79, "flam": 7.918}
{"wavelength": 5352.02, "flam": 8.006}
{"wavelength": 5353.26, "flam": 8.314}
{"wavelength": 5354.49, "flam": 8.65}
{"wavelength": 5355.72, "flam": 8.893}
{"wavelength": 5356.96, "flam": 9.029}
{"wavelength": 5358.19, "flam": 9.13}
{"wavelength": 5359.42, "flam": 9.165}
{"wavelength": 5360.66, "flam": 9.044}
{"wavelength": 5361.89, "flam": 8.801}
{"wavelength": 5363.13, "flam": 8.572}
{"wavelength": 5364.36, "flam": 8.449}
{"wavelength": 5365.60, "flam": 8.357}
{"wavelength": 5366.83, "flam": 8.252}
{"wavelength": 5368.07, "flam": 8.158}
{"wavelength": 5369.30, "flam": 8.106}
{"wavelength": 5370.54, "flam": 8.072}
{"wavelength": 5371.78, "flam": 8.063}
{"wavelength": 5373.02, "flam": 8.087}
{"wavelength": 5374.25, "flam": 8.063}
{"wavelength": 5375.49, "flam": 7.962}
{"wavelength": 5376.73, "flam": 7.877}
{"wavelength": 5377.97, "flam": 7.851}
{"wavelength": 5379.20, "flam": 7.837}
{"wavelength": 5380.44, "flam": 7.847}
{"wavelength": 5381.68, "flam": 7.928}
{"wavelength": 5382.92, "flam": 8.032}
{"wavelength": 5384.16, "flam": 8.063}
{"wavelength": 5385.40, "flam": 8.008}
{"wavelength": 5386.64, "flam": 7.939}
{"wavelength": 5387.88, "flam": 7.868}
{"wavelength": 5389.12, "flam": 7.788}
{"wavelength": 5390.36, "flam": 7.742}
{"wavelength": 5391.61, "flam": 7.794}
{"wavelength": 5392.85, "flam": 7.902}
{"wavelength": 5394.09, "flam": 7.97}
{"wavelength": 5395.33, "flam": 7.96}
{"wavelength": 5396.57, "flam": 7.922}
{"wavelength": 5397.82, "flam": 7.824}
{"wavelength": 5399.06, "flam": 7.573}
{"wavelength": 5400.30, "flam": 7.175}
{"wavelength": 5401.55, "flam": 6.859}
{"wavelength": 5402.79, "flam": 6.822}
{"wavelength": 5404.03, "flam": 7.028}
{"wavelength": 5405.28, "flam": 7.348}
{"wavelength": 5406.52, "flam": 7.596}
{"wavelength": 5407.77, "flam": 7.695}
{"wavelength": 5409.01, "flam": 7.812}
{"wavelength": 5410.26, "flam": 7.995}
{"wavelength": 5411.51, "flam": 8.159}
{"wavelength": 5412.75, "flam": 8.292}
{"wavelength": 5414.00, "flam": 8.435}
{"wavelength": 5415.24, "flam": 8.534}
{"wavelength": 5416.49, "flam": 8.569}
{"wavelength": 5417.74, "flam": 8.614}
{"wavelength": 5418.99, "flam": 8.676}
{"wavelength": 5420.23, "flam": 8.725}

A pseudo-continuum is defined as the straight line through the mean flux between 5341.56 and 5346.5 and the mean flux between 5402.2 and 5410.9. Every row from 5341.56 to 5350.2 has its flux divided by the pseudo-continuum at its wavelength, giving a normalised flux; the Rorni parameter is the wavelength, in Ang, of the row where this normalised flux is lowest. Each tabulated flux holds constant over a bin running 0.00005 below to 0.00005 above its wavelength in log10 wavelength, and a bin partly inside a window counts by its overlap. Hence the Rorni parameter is 5342.17 Ang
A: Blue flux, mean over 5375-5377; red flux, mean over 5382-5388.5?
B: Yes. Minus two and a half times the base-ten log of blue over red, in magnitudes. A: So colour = 0.009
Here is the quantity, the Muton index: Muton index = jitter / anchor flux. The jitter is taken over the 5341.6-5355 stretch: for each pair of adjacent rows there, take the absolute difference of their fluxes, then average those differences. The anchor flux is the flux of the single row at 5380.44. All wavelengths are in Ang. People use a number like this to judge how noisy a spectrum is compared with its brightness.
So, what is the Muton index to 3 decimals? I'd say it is 0.018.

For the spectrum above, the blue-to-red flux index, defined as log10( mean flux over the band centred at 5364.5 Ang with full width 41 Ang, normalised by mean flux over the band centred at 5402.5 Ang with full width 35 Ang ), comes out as 0.022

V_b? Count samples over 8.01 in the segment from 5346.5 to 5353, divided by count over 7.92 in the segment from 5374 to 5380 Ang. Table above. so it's 1.0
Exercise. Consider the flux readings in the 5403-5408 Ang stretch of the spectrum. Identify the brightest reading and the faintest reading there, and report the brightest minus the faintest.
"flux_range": 0.7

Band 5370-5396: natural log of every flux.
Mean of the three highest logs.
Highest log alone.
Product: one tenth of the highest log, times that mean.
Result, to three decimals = 0.437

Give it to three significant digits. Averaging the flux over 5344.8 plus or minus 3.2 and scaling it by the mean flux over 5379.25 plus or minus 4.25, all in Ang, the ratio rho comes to 1.01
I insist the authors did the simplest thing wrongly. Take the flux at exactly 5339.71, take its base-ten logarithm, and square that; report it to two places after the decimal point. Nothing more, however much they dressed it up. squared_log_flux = 0.82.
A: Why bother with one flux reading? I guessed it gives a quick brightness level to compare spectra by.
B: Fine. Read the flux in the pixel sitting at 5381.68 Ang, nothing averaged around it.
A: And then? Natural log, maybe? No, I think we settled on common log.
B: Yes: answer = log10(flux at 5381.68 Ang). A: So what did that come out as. 0.899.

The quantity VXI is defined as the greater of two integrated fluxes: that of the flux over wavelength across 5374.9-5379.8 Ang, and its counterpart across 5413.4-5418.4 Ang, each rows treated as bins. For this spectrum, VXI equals 43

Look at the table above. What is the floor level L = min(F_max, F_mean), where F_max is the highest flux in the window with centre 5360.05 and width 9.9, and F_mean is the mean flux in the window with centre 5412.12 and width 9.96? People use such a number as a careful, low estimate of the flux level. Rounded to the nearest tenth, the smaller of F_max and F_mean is 8.2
